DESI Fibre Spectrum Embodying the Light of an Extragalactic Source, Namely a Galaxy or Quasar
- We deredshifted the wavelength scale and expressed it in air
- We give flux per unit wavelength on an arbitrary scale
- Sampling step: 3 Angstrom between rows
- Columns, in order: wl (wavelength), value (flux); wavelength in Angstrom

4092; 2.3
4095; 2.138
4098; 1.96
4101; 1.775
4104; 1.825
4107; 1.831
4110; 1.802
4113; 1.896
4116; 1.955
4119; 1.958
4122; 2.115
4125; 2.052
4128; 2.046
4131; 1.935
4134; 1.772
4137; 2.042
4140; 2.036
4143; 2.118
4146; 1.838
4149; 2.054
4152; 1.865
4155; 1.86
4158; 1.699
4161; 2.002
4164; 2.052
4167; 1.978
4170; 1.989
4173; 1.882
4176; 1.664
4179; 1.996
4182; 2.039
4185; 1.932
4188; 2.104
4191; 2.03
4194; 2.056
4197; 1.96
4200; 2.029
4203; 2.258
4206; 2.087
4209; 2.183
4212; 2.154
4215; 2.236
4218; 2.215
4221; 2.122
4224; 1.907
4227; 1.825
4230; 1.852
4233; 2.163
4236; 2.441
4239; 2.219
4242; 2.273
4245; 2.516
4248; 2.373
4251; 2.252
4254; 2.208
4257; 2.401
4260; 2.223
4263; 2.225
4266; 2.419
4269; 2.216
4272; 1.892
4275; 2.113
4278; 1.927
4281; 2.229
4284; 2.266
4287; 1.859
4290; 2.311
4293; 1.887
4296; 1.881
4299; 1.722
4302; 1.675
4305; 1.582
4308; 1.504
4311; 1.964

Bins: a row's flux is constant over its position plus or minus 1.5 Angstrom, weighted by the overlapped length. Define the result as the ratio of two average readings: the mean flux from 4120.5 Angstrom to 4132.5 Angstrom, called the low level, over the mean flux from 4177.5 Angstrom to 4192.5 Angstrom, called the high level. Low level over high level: 1.01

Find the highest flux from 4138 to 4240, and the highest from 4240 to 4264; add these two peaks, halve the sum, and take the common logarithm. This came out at 0.394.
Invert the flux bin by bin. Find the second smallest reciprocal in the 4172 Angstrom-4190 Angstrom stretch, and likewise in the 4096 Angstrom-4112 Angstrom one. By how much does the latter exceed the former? 0.056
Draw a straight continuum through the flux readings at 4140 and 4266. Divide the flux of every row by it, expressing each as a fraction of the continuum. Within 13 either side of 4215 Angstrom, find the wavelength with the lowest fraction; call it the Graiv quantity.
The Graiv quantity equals 4227 Angstrom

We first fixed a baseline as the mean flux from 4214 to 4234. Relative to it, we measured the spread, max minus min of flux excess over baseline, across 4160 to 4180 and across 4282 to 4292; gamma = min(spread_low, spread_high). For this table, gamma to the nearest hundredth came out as 0.39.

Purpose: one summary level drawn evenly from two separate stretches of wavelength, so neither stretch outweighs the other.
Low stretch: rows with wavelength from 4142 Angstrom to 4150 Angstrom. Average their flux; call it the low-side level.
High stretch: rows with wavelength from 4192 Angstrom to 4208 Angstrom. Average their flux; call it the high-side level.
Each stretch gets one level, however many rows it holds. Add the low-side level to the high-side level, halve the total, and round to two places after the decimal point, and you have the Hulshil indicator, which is 2.04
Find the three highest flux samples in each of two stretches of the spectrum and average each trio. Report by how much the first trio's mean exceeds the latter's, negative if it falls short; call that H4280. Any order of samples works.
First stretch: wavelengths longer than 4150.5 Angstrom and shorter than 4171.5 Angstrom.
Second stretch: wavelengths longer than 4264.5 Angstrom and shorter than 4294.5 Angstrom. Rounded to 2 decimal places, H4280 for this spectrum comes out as -0.32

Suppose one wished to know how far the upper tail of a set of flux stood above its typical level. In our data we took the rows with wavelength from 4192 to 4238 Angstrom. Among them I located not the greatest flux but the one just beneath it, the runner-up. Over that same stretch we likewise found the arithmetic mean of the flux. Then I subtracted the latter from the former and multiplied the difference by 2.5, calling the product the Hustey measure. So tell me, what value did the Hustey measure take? 0.40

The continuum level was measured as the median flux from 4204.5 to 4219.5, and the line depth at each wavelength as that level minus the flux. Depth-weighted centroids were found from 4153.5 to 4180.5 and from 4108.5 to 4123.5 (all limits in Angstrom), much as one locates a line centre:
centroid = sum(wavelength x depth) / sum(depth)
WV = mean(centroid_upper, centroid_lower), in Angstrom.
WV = 4140.6 Angstrom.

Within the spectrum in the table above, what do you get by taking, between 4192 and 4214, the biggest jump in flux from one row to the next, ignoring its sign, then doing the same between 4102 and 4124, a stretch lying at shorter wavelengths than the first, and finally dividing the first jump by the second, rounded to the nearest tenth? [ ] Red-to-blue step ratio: 1.5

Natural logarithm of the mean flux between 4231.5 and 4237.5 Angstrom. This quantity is 0.834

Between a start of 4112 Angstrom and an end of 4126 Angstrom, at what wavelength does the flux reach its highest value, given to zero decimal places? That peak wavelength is 4122 Angstrom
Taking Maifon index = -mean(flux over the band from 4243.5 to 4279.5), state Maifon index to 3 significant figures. -2.23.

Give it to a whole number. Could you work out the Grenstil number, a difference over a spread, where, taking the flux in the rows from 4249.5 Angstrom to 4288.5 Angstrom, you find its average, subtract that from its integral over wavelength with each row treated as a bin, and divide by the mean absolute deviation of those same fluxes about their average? 599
